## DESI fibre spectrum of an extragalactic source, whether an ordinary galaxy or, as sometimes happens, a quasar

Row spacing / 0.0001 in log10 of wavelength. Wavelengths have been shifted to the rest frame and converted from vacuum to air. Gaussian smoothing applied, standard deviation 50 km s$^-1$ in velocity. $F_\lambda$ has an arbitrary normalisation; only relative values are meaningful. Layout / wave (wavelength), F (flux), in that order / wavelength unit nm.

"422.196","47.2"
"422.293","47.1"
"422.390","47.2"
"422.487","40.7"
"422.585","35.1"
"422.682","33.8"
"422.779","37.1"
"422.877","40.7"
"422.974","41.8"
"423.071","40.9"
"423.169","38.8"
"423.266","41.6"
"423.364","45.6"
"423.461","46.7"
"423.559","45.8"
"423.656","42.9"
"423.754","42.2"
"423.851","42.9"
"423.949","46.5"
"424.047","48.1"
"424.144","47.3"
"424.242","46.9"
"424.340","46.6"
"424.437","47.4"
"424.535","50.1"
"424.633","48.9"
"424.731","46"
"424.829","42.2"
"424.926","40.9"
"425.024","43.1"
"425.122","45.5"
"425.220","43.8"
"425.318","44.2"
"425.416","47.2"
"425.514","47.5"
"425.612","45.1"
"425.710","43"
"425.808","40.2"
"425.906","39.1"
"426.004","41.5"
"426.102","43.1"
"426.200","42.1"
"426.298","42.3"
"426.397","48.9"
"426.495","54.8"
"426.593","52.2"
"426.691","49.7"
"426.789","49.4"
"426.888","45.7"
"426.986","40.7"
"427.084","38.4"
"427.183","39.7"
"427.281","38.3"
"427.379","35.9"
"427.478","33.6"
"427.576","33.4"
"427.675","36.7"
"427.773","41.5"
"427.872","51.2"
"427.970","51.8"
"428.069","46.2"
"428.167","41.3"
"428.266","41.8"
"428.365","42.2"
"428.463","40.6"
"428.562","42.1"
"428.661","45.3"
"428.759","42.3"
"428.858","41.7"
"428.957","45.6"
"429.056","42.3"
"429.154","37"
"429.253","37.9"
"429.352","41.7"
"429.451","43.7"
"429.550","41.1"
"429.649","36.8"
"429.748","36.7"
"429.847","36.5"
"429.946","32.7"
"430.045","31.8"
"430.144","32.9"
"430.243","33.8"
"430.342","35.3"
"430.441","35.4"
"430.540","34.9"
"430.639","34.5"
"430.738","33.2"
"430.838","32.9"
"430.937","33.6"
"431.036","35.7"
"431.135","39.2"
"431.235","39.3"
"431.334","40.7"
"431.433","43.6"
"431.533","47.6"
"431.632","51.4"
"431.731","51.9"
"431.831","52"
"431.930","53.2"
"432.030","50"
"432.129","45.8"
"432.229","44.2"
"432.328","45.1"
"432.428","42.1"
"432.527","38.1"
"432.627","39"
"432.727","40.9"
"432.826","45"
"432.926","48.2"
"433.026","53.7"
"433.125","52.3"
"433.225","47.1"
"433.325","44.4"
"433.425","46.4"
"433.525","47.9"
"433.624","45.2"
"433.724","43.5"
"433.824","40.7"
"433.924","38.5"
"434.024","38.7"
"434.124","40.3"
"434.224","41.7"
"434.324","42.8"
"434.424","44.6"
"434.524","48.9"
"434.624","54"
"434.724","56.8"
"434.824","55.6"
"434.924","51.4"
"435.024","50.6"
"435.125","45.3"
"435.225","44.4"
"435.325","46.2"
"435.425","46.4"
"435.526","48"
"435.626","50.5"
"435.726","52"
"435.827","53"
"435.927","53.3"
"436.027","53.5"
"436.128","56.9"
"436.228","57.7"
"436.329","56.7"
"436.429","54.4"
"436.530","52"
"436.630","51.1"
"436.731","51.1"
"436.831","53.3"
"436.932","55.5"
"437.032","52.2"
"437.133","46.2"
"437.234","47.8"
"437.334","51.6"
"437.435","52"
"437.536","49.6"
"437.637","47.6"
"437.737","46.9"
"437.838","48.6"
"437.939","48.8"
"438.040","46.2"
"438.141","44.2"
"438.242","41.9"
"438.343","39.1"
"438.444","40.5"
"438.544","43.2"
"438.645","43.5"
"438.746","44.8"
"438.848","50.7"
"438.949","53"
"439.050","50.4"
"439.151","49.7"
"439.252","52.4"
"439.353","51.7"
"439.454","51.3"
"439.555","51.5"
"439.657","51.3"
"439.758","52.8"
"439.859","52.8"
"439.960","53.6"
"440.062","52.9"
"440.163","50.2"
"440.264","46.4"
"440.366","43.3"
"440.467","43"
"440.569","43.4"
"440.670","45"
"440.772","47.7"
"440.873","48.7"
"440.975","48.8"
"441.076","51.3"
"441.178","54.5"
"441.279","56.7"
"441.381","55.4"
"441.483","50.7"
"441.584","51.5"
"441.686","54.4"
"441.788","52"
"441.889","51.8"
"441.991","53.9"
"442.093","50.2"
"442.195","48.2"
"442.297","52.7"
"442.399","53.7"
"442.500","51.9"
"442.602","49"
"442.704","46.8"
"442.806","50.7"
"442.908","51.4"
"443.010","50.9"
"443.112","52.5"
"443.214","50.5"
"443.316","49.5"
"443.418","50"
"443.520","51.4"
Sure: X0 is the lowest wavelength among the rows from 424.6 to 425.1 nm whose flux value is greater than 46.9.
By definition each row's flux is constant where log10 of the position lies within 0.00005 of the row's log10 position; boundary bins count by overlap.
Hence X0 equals 424.633 nm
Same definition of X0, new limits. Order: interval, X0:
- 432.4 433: 432.926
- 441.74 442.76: 441.788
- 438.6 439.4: 438.848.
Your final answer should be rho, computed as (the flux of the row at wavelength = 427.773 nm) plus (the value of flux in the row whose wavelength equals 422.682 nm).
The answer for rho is 75.3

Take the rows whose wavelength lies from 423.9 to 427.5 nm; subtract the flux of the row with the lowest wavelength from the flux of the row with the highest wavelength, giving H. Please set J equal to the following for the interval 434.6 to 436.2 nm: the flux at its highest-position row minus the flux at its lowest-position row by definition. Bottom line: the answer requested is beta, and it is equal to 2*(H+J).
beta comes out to -20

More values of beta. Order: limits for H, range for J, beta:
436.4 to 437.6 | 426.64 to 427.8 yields -26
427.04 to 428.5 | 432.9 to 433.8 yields -5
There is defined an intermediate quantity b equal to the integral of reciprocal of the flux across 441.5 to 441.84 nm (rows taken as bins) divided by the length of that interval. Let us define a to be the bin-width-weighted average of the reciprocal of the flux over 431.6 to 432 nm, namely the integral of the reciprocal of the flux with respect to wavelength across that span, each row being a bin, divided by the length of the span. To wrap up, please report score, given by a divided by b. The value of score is 1.00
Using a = 0.019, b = 0.0191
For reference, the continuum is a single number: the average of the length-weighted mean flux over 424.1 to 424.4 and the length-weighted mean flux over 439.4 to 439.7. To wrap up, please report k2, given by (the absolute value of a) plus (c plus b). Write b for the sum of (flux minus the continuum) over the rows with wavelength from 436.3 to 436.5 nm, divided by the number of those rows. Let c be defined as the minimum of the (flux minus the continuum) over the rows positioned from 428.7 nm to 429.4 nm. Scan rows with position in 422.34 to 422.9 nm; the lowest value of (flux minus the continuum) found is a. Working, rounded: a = -15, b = 6.4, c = -12.1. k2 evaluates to 10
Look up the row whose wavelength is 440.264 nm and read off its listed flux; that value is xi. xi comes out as 46.4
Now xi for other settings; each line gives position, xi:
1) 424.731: 46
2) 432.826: 45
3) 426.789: 49.4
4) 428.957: 45.6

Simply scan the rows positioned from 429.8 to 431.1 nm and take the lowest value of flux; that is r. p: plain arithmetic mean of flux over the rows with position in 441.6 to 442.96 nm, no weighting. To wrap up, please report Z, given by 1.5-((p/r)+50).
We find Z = -50.1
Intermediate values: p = 51.3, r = 31.8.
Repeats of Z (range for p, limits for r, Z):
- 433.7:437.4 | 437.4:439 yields -49.8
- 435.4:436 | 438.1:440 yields -49.8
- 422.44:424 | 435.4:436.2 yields -49.4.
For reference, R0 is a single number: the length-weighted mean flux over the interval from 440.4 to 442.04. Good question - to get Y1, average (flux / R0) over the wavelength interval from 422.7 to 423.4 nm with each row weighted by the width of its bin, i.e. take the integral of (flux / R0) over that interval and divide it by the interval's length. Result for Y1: 0.80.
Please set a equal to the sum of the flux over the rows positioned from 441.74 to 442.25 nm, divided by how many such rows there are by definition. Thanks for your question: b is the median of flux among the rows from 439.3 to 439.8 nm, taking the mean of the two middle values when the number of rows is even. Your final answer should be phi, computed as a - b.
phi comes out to 0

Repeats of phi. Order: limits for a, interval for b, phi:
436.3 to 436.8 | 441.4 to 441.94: 1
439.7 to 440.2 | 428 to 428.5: 11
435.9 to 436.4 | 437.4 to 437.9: 7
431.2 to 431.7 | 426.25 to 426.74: -5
